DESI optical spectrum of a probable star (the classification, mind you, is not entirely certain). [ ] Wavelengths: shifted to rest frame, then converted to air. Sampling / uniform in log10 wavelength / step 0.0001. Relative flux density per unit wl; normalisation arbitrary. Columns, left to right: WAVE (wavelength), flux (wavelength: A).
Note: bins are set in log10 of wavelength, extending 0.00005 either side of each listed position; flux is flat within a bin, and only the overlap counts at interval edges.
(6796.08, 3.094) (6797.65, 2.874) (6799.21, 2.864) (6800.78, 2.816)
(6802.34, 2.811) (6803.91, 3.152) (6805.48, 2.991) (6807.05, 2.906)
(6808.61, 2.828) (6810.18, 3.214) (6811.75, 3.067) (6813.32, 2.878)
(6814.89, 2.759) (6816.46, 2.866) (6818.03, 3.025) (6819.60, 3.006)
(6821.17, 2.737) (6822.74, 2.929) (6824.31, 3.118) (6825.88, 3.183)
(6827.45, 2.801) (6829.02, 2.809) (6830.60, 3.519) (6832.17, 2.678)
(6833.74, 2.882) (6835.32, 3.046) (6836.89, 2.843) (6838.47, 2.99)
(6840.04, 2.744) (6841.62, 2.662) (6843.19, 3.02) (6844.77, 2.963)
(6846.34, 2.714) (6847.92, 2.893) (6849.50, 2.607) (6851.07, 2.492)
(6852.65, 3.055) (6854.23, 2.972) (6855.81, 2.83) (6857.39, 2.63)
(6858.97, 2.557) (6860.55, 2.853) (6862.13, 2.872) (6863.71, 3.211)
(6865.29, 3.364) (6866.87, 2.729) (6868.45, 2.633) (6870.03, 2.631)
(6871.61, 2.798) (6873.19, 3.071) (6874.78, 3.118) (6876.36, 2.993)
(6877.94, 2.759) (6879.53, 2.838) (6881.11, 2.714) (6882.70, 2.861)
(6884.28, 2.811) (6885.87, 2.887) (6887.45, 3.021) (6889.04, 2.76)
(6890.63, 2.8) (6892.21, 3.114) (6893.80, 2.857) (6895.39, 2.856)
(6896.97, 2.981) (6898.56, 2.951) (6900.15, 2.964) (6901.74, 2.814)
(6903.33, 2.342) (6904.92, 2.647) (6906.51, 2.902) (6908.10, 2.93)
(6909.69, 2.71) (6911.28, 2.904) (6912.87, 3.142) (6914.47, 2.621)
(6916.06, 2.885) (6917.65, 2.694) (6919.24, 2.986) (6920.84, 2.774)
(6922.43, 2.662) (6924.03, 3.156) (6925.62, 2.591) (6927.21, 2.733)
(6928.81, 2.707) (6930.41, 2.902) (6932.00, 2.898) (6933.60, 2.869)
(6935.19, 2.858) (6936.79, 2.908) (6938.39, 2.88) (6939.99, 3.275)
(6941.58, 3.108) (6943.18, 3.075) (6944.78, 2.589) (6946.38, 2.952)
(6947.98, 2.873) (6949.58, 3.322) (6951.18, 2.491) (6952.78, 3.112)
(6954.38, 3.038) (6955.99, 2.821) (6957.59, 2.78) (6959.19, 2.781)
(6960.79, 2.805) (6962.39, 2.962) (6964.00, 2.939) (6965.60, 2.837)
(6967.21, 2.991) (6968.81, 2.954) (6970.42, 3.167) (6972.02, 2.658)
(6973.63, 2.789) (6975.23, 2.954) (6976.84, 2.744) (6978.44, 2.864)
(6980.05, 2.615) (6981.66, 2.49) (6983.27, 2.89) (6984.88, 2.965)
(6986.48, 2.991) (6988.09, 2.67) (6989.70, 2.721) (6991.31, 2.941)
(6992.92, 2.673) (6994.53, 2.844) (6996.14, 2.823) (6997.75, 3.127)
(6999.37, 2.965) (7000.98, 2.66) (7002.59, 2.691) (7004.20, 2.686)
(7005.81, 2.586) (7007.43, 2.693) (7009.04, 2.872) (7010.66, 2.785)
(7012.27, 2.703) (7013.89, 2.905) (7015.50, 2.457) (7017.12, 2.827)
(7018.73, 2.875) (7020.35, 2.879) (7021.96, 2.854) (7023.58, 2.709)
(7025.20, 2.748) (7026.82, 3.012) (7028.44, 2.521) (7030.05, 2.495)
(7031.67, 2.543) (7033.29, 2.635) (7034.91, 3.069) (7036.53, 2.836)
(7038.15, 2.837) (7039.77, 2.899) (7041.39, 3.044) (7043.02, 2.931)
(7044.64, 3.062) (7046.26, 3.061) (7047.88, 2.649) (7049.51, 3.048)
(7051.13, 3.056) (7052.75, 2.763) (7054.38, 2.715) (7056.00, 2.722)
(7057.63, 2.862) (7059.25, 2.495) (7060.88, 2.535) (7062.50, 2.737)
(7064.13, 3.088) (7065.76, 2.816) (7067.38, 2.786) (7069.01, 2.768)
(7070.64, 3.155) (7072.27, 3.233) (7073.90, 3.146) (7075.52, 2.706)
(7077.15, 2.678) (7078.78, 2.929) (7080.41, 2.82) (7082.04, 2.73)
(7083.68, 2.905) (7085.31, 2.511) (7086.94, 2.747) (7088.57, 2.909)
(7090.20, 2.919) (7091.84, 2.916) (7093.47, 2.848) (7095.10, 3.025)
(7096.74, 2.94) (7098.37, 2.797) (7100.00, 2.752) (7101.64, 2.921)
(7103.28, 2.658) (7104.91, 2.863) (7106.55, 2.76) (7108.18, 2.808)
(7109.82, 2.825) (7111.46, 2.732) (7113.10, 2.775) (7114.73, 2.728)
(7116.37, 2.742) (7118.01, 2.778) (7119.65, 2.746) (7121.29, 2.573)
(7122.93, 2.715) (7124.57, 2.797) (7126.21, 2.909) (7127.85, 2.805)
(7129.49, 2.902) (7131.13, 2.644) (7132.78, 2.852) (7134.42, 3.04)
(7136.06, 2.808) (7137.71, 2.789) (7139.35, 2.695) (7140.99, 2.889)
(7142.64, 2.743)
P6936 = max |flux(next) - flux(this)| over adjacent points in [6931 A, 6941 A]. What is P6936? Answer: 0.395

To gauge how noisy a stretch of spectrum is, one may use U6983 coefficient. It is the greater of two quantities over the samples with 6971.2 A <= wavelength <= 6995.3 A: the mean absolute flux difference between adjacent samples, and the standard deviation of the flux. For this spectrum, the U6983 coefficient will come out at 0.181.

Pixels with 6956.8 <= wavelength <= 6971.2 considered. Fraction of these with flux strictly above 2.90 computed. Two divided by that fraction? 3.6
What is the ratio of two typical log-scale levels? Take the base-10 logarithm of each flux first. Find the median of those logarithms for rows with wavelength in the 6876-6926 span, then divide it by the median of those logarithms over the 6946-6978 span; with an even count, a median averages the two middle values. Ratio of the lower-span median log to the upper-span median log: 0.98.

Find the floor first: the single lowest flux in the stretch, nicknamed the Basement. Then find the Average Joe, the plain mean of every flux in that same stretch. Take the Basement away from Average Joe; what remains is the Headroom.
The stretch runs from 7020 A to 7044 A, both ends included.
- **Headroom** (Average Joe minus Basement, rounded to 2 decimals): 0.31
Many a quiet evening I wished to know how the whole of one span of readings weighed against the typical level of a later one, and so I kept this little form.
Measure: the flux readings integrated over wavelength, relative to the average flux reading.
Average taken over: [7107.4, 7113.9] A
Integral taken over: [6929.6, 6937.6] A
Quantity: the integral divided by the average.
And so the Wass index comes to 8.3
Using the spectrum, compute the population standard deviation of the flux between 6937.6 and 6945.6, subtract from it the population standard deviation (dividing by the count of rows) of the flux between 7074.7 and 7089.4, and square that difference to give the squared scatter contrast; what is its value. 0.011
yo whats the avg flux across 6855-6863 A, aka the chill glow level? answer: 2.75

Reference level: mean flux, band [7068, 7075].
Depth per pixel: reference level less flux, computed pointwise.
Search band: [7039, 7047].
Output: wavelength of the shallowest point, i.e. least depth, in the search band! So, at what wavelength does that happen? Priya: 7044.64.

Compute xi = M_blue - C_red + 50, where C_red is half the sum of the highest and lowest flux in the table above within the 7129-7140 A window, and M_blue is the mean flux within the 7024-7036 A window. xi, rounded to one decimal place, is 49.9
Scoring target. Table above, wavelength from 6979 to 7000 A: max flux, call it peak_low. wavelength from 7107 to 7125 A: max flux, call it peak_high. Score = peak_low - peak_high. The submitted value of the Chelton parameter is 0.30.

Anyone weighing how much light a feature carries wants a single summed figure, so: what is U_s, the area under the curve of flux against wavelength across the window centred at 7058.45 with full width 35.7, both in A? 103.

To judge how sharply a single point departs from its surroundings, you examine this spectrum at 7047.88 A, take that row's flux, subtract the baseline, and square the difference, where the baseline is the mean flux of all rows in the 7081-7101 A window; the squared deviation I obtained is 0.034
